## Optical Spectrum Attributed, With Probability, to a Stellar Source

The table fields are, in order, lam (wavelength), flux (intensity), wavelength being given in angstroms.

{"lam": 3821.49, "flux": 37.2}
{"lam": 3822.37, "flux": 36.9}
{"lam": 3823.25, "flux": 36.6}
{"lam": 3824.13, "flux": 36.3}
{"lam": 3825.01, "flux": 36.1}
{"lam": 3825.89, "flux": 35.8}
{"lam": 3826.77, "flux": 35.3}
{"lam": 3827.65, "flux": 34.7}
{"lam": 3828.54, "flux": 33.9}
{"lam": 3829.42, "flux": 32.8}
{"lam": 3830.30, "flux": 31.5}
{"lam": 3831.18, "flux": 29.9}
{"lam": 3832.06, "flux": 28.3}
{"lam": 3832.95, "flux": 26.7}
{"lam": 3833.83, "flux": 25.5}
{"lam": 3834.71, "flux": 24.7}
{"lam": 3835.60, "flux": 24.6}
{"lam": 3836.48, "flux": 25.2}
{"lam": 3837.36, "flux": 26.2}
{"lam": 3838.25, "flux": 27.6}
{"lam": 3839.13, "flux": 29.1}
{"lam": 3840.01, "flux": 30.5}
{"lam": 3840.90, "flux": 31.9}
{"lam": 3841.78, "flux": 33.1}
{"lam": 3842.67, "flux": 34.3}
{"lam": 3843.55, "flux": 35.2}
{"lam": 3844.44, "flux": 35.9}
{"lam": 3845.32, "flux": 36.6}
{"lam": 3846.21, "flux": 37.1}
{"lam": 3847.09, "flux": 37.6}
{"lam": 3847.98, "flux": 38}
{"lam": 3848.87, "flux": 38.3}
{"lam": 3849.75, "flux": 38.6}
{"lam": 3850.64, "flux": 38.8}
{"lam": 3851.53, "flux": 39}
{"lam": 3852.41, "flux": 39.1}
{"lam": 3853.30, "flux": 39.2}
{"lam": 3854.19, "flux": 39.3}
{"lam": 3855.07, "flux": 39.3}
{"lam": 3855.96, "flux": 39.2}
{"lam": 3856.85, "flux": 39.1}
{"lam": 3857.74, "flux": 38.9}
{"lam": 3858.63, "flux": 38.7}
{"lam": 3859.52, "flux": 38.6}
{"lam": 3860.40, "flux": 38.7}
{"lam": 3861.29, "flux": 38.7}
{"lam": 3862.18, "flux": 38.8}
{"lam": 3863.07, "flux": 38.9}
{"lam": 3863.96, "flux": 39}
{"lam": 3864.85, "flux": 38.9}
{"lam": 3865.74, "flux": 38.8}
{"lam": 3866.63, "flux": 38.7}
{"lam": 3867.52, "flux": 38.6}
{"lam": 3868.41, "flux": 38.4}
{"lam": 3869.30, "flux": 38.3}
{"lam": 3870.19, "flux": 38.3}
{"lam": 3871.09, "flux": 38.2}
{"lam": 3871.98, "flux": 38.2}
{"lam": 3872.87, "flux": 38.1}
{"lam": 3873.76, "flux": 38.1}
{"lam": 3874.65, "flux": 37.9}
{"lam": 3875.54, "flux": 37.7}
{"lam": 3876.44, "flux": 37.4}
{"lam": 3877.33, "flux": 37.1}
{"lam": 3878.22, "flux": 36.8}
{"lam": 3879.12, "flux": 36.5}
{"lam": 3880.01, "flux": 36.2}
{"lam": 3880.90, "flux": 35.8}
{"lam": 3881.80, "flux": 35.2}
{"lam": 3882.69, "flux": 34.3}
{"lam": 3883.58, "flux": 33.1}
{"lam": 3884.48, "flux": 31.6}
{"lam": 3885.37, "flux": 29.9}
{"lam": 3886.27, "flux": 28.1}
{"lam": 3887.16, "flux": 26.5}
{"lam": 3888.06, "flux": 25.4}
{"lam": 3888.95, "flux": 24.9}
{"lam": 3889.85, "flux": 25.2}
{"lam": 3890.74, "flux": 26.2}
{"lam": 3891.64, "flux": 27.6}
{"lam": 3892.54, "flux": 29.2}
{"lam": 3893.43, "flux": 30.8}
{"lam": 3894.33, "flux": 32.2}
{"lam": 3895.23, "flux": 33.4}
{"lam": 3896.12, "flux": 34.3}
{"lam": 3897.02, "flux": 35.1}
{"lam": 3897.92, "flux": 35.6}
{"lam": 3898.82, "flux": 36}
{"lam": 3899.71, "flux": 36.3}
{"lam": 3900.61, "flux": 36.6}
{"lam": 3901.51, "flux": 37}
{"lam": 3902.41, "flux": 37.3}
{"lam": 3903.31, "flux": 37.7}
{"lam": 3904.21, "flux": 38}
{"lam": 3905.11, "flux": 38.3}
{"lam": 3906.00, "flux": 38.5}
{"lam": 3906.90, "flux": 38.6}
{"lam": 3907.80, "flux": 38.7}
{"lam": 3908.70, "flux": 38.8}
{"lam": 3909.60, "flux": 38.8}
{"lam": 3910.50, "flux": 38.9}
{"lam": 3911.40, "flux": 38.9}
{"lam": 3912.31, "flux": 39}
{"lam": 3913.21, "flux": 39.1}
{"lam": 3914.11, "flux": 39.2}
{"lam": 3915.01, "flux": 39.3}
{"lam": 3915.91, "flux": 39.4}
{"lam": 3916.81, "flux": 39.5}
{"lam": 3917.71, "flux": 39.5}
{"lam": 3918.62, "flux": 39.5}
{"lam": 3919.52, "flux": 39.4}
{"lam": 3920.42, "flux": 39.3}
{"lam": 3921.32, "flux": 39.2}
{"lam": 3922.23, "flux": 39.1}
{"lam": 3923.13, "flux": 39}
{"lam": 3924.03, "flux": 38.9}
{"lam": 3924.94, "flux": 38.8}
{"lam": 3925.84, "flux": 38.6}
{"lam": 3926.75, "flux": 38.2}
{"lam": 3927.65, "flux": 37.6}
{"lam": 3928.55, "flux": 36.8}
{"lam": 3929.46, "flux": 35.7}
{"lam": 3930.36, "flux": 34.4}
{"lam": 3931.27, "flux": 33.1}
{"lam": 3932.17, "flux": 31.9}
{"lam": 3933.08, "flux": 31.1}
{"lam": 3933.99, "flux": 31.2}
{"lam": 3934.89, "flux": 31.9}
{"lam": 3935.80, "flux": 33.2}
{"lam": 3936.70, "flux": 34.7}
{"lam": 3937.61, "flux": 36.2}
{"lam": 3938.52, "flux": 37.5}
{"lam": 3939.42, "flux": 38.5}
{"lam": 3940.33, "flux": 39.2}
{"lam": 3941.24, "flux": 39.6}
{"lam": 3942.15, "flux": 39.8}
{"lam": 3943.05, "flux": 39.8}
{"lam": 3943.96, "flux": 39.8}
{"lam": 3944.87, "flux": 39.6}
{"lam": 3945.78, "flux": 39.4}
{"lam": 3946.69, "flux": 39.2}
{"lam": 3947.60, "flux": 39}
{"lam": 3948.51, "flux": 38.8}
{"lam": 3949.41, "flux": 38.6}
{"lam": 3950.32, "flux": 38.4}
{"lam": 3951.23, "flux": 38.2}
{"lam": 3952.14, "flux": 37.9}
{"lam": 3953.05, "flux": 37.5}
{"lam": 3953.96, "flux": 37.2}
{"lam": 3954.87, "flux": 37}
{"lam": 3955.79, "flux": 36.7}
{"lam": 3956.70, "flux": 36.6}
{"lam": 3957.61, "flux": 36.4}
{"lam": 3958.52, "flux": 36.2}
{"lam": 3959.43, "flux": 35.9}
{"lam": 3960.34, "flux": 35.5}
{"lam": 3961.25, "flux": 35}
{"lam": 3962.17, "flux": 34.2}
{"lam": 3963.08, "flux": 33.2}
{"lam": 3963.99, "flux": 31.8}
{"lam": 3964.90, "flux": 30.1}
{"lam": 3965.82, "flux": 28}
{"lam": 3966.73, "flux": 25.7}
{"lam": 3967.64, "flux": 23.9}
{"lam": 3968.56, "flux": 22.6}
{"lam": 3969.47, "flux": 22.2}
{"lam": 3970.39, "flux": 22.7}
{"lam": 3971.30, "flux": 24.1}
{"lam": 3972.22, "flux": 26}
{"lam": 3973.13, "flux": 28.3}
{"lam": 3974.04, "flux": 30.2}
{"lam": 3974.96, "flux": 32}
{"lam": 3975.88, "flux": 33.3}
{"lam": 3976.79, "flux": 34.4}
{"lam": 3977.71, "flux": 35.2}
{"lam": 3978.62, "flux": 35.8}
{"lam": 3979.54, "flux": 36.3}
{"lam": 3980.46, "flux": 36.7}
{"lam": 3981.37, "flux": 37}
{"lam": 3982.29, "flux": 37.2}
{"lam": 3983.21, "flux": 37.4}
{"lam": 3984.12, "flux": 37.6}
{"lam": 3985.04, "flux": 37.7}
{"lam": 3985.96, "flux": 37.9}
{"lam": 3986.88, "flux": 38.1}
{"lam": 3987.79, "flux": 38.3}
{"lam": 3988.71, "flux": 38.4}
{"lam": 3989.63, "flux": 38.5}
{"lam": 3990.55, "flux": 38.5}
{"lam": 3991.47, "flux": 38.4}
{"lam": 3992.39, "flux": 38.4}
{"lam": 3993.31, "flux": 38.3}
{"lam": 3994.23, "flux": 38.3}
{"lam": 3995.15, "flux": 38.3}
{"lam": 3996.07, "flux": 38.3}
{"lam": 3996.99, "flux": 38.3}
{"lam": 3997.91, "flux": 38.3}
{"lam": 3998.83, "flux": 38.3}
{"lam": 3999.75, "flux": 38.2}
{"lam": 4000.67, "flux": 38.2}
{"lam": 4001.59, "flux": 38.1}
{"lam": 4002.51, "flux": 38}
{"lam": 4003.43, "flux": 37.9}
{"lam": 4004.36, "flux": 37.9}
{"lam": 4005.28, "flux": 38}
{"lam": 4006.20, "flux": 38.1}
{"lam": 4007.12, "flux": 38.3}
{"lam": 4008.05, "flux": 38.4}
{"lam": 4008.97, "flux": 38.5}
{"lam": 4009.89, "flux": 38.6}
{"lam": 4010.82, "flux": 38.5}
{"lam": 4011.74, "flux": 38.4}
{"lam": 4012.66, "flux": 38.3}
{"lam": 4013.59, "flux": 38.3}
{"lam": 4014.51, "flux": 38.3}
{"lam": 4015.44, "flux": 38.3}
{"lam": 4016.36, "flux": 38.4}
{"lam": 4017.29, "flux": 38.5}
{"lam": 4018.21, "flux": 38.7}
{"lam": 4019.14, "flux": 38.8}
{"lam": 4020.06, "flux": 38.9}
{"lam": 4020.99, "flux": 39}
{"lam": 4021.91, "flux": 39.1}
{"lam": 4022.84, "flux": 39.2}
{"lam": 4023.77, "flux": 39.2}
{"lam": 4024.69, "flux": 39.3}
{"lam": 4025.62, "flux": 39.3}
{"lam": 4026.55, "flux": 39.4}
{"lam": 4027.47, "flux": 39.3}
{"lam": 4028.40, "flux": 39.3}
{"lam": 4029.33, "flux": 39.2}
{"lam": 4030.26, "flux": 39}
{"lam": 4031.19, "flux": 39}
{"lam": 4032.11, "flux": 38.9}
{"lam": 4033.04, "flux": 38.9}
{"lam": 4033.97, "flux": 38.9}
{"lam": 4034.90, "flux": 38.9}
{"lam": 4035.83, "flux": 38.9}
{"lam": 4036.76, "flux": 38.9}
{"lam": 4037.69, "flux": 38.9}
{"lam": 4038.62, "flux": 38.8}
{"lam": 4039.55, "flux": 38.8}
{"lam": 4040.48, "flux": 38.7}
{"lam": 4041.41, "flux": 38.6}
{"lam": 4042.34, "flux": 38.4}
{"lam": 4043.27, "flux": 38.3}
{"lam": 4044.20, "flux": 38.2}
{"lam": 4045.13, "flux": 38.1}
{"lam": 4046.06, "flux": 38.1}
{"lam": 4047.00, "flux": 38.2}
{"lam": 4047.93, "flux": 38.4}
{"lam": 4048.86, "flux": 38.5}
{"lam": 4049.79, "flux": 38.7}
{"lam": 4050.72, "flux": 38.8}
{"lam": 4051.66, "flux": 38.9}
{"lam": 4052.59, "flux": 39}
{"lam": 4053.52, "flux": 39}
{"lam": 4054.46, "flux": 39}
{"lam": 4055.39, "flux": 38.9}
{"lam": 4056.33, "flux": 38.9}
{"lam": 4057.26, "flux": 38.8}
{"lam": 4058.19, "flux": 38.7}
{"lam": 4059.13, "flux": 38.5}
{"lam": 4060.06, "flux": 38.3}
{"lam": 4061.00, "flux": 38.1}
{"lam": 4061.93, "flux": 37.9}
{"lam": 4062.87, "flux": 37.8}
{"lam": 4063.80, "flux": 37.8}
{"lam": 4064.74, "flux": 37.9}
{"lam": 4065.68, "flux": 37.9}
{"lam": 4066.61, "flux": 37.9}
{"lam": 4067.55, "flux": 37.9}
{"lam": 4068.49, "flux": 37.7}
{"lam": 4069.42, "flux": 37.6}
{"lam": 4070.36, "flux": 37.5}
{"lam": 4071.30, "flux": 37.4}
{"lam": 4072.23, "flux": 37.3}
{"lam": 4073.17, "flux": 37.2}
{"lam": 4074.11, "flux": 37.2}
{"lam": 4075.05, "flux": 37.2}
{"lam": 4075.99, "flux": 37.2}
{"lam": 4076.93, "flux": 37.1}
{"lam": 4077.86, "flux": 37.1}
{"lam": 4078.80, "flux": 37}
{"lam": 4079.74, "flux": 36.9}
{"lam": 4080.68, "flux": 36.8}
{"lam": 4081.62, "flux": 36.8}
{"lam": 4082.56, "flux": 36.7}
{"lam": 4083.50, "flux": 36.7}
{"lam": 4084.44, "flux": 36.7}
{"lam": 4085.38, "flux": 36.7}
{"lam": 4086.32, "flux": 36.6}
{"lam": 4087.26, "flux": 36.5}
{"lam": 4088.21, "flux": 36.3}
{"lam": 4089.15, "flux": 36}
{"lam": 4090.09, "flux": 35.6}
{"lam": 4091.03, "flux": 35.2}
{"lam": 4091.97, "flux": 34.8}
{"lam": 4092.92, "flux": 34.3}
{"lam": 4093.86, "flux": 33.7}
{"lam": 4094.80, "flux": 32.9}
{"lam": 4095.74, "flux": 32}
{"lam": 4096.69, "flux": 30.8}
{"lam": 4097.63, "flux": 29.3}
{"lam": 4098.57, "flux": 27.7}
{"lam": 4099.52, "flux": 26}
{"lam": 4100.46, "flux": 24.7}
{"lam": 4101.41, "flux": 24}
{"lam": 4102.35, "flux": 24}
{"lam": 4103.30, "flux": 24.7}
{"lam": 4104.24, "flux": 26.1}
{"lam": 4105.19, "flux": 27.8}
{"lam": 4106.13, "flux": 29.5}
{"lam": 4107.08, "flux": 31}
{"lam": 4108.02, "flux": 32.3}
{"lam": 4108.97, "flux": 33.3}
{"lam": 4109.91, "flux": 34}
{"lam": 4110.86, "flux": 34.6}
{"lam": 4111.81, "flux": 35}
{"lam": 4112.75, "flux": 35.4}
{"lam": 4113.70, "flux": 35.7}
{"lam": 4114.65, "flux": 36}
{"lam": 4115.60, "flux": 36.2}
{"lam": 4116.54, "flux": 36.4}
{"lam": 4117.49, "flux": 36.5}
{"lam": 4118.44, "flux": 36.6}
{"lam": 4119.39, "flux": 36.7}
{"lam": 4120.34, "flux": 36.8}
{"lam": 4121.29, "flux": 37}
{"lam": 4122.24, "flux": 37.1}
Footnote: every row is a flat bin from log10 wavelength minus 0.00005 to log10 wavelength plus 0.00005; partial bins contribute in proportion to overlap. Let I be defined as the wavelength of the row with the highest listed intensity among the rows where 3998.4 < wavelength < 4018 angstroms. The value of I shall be 4009.89 angstroms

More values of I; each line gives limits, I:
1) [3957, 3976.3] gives 3957.61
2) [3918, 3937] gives 3918.62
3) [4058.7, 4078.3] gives 4059.13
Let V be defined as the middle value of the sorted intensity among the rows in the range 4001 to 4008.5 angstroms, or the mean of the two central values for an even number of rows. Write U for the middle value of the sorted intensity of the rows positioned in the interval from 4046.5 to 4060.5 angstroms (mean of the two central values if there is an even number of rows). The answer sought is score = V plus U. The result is 77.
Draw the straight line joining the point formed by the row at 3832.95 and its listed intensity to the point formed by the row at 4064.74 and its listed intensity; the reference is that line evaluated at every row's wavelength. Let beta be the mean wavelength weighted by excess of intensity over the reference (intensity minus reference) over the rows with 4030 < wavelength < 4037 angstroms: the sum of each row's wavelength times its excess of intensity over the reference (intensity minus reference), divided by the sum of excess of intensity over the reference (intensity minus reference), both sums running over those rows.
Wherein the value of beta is 4033.4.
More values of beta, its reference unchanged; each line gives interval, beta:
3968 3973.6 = 3970.5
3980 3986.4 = 3983.4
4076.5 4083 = 4080.0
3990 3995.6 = 3992.8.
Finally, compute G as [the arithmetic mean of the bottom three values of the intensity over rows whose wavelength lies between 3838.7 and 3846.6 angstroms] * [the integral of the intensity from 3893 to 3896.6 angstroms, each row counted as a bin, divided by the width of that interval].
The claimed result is 997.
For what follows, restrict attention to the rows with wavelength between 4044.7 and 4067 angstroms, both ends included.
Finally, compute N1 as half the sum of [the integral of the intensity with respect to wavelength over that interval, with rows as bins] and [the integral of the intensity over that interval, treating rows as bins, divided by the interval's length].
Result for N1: 448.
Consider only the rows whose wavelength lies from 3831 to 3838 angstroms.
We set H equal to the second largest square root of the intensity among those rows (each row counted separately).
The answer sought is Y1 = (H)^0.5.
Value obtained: 2.31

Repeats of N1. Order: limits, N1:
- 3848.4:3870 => 439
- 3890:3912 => 407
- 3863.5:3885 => 417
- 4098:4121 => 381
